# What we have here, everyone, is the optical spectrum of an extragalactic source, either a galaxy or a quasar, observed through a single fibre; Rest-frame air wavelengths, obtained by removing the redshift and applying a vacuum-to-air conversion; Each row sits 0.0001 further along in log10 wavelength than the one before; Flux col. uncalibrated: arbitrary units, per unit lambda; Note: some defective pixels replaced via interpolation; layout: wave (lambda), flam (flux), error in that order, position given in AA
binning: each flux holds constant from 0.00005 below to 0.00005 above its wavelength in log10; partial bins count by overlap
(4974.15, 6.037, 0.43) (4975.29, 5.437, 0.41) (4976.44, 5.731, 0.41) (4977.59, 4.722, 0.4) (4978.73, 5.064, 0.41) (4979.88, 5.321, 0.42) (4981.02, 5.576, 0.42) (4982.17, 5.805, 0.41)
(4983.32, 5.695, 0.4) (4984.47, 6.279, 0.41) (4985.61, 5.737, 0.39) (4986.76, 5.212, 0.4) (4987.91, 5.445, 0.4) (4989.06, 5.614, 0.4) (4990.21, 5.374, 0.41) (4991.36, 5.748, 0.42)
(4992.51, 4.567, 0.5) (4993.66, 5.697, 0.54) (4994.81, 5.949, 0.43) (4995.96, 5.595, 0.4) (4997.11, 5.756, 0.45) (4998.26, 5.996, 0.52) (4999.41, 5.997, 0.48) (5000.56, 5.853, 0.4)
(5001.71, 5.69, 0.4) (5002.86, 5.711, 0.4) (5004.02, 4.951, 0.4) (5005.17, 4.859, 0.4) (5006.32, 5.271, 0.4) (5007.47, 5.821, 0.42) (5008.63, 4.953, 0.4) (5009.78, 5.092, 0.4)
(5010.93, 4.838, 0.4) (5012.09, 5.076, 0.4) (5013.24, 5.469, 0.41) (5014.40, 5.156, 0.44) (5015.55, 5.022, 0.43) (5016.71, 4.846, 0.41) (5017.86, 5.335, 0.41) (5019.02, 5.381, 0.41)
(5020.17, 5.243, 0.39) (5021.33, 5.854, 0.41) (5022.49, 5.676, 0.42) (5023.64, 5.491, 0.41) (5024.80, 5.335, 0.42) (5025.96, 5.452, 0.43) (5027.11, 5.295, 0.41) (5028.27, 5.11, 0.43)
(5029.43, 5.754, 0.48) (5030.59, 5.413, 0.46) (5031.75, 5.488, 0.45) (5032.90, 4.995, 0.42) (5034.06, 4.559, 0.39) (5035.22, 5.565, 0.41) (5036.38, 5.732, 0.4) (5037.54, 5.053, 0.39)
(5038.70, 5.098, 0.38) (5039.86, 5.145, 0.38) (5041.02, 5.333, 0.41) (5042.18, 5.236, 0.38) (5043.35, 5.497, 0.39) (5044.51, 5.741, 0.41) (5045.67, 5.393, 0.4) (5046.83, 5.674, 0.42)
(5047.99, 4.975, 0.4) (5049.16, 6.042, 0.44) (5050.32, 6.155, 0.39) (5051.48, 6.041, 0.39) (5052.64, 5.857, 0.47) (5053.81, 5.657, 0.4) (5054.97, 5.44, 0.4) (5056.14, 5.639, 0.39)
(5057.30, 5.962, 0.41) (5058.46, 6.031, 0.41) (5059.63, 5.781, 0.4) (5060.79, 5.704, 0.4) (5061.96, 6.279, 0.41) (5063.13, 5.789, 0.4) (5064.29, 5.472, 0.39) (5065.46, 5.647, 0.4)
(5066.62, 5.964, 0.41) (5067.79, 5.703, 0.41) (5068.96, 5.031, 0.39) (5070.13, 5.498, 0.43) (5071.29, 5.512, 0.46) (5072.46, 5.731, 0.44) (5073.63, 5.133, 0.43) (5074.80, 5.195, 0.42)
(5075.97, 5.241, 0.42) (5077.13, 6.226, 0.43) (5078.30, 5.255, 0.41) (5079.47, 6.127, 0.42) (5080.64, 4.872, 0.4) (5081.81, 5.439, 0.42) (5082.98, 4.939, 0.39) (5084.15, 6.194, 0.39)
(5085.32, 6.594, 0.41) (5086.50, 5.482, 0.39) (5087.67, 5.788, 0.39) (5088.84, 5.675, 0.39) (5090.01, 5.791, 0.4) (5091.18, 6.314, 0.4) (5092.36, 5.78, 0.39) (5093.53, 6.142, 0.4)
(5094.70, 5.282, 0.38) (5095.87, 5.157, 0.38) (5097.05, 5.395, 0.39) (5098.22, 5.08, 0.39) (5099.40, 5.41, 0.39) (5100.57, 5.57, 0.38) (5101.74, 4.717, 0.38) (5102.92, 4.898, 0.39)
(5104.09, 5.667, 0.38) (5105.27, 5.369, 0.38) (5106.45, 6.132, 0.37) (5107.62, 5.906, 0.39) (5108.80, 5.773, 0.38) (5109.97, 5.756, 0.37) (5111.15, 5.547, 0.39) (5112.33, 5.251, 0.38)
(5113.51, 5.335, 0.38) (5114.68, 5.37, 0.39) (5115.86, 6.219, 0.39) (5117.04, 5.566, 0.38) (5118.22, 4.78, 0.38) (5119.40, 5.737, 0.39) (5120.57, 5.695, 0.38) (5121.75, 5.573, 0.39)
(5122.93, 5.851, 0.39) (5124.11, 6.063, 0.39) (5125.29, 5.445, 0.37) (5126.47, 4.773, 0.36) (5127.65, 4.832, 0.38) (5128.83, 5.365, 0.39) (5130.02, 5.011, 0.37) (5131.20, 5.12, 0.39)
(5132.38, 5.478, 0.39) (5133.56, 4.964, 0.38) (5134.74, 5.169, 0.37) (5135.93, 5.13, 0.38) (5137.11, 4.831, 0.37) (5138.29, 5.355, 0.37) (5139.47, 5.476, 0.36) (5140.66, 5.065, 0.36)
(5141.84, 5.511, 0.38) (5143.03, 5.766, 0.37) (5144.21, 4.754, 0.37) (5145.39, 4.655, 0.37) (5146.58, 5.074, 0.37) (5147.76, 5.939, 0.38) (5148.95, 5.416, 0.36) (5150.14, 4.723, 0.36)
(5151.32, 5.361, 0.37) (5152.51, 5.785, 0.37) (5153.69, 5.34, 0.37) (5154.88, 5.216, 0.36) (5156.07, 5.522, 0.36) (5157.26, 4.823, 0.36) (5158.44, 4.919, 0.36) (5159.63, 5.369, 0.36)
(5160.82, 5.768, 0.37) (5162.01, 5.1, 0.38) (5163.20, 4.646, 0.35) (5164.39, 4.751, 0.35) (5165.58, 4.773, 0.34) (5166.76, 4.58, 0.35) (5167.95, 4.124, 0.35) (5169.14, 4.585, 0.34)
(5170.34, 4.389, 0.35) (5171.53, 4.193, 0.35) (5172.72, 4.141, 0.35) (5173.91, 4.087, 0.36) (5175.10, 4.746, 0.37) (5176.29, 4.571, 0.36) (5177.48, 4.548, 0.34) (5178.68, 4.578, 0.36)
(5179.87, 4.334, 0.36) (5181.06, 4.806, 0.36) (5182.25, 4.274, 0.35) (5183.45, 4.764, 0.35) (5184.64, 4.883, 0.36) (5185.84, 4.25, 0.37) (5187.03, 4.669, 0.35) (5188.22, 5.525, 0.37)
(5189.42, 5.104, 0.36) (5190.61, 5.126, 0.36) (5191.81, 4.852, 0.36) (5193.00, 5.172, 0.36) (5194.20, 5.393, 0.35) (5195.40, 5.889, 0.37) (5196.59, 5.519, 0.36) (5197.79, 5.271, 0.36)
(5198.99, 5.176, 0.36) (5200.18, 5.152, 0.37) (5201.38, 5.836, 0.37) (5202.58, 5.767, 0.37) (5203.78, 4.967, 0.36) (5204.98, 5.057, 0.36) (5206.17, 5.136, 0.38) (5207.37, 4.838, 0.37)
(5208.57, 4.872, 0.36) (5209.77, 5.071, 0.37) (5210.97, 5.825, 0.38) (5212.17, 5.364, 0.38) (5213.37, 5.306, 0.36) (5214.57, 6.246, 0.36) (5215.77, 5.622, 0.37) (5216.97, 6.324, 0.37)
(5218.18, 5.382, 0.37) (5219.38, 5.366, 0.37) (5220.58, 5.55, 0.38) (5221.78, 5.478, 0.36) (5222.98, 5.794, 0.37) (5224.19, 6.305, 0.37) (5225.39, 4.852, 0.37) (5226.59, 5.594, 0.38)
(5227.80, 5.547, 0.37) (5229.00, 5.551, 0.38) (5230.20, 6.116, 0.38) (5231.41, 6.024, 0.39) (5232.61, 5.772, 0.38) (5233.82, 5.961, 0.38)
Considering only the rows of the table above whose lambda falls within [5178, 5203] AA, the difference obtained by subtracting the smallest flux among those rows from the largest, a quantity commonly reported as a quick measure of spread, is 1.6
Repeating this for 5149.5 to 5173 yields 1.7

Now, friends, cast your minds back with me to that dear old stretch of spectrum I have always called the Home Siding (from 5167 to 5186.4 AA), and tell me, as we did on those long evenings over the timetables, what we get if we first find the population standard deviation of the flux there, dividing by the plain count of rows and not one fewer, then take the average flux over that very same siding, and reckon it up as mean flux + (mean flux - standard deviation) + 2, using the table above 10.7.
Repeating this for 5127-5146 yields 12.0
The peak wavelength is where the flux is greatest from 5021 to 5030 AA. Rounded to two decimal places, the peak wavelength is 5021.33 AA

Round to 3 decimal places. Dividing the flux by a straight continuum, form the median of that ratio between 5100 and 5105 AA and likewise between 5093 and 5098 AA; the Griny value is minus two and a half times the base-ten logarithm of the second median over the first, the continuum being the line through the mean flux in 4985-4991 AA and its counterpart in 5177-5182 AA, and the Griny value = -0.015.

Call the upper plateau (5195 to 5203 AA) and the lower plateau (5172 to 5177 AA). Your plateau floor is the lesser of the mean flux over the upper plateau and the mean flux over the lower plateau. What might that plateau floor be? 4.39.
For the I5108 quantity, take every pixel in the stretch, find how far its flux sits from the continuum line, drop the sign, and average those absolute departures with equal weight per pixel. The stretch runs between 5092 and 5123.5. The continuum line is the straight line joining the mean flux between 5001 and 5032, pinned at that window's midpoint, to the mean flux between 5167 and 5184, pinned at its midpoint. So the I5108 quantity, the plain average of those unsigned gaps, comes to 0.71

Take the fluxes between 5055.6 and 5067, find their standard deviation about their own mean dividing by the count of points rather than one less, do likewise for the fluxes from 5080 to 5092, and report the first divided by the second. 0.42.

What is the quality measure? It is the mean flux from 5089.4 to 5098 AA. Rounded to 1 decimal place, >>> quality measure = 5.7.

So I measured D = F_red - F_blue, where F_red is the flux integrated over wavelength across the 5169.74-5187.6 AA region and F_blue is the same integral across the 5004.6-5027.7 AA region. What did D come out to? -42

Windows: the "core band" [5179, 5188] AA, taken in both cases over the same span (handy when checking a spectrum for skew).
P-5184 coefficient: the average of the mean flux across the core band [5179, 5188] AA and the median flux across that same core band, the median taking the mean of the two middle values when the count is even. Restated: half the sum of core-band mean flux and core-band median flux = 4.6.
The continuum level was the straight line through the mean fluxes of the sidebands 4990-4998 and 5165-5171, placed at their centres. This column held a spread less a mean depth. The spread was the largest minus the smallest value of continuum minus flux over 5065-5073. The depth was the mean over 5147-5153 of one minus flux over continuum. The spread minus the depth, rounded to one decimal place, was 1.1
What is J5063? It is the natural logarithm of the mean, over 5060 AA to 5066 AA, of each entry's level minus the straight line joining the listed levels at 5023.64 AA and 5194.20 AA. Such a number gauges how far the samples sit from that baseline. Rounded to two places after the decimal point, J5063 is -1.17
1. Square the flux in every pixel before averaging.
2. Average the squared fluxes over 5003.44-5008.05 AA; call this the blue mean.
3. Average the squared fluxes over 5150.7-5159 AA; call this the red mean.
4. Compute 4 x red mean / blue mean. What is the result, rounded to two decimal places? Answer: 4.08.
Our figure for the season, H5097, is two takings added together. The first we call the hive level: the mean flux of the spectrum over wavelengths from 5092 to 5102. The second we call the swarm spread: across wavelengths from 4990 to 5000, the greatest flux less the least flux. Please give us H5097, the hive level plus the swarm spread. 6.8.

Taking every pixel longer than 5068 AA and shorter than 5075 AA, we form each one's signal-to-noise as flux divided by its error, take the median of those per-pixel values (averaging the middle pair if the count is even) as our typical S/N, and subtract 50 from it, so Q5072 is -37.4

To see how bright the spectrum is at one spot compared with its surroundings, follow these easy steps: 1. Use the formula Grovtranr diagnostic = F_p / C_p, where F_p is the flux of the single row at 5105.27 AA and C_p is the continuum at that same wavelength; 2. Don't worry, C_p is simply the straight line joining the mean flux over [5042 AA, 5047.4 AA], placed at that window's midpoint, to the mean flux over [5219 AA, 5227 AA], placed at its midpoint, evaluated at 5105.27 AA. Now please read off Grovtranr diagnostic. 0.97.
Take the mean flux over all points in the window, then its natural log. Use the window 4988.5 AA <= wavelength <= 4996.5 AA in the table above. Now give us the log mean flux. 1.71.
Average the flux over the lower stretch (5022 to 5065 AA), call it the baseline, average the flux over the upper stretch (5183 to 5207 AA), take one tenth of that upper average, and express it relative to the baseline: 0.0935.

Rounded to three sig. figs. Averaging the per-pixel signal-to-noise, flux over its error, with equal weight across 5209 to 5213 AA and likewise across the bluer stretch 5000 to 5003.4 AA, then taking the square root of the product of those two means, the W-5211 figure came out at 14.4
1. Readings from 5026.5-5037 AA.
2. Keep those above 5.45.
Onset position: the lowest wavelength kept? 5029.43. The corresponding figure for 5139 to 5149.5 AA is 5139.47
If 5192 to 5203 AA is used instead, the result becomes 5195.40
